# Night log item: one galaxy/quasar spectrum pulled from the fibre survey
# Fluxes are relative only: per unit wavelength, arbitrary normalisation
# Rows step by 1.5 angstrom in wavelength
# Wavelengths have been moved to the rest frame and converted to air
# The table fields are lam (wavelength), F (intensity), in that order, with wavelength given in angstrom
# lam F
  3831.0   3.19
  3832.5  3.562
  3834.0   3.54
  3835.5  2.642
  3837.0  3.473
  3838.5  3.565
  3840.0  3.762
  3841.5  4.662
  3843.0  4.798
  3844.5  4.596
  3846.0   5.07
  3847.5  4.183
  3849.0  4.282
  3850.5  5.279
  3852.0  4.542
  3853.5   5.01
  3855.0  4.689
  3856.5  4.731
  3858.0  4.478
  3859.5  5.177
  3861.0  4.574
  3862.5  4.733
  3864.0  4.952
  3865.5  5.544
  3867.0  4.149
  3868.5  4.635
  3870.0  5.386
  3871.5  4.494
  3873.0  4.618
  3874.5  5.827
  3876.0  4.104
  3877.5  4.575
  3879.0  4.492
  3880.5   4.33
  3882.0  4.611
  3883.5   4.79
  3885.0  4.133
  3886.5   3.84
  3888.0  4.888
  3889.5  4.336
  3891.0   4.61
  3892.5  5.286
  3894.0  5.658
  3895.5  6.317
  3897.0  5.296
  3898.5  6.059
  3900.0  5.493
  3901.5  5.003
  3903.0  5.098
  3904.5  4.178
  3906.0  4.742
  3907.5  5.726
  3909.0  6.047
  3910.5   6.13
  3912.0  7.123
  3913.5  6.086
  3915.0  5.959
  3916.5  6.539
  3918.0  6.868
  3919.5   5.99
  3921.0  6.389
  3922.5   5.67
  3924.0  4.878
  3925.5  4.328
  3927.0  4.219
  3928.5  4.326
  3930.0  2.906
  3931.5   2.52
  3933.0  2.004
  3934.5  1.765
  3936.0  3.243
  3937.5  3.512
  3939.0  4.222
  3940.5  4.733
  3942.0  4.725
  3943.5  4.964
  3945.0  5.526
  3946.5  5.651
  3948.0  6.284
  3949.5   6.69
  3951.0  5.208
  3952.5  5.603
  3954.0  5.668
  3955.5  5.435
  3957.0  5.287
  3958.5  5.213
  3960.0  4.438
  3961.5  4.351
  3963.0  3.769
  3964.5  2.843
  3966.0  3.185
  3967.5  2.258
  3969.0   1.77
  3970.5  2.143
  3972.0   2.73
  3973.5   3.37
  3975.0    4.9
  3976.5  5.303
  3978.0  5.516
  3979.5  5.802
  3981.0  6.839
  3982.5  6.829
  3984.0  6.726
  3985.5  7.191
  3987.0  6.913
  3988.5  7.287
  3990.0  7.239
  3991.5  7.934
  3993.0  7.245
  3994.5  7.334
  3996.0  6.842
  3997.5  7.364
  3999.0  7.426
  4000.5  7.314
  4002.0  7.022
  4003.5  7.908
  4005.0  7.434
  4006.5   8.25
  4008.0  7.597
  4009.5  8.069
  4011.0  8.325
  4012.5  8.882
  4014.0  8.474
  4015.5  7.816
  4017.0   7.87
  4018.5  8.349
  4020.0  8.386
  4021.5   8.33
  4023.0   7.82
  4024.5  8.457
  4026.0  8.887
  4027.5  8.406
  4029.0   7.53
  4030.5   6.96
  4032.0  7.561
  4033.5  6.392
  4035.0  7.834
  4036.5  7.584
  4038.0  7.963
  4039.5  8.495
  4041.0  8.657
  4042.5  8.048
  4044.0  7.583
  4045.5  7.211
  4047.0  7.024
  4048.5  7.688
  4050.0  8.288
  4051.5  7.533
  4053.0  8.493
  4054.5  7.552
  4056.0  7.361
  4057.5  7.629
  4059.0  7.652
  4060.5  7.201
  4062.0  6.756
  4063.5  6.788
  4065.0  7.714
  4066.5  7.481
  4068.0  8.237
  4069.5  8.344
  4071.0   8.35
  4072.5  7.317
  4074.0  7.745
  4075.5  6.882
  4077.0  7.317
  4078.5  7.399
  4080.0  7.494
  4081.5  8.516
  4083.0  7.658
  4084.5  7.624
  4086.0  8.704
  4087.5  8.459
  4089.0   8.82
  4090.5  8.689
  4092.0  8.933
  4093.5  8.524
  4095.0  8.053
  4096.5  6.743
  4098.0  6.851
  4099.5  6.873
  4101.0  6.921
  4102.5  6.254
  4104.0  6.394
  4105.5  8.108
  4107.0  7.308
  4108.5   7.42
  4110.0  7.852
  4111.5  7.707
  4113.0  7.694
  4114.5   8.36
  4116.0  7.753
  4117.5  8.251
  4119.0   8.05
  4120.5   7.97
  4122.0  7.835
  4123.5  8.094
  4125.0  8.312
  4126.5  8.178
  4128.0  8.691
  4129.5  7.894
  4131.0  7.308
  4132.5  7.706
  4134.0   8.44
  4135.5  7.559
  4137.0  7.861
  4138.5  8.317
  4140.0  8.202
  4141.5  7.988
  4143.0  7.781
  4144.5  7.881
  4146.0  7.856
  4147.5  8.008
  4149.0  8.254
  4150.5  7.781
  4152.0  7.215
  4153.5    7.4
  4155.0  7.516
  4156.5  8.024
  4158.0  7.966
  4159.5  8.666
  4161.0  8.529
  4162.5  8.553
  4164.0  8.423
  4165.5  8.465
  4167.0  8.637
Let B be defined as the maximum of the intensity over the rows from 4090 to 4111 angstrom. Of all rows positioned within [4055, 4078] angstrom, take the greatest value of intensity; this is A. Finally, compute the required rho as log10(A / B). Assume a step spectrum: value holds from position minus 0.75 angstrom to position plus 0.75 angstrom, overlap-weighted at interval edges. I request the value -0.03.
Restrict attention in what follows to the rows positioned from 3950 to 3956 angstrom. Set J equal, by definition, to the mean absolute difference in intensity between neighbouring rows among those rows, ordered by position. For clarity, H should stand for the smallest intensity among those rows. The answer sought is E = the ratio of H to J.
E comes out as 23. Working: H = 5.208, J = 0.2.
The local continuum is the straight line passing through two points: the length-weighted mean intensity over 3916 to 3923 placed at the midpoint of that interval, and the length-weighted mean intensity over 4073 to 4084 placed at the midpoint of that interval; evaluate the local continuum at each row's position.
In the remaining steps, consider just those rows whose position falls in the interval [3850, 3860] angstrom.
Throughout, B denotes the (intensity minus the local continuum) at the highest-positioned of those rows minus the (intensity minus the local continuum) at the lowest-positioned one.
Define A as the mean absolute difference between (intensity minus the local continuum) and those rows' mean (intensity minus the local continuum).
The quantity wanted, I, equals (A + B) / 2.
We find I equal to 0.05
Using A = 0.27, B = -0.2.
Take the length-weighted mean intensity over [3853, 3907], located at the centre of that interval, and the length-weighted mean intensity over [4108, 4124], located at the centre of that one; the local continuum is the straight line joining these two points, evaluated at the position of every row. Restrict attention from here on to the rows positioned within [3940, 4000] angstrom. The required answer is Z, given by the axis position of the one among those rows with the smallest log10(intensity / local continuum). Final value 3969.0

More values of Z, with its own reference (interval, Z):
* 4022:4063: 4033.5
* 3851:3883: 3876.0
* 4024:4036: 4033.5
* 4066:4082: 4075.5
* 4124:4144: 4131.0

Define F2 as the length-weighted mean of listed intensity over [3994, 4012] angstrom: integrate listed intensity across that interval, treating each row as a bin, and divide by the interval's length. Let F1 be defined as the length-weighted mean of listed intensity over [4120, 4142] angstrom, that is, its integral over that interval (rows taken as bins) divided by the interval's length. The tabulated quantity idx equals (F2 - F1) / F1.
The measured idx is -0.1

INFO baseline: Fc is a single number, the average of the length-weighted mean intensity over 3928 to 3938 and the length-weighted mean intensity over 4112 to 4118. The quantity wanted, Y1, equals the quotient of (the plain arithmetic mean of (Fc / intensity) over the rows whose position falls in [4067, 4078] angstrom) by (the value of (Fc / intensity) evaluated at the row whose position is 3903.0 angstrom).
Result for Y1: 0.66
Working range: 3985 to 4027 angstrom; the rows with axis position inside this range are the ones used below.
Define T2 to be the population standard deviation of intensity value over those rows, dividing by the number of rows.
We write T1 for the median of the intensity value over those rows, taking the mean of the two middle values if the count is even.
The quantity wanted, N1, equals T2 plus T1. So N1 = 8.4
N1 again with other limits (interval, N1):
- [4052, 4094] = 8.3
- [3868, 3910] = 5.4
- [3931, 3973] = 5.8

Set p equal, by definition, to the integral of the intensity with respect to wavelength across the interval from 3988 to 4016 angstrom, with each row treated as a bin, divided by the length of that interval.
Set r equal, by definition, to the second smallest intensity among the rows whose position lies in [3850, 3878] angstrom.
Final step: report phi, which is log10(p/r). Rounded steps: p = 7.67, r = 4.149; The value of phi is 0.27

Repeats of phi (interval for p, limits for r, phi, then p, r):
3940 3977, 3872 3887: 0.04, 4.47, 4.104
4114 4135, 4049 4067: 0.07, 8.05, 6.788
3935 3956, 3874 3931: 0.12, 5.06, 3.84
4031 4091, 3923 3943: 0.59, 7.74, 2.004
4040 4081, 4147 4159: 0.01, 7.63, 7.4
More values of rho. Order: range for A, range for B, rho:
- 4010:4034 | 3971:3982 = 0.11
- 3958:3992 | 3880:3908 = 0.10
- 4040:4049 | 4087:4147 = -0.01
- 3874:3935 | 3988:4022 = -0.10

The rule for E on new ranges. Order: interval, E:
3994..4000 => 19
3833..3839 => 4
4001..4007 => 10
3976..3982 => 10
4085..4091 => 34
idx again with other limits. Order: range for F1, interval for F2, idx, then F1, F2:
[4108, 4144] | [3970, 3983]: -0.4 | 8.0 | 4.8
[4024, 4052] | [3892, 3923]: -0.3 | 7.8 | 5.8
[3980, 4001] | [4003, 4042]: 0.1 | 7.2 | 8.0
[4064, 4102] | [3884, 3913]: -0.3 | 7.8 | 5.3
